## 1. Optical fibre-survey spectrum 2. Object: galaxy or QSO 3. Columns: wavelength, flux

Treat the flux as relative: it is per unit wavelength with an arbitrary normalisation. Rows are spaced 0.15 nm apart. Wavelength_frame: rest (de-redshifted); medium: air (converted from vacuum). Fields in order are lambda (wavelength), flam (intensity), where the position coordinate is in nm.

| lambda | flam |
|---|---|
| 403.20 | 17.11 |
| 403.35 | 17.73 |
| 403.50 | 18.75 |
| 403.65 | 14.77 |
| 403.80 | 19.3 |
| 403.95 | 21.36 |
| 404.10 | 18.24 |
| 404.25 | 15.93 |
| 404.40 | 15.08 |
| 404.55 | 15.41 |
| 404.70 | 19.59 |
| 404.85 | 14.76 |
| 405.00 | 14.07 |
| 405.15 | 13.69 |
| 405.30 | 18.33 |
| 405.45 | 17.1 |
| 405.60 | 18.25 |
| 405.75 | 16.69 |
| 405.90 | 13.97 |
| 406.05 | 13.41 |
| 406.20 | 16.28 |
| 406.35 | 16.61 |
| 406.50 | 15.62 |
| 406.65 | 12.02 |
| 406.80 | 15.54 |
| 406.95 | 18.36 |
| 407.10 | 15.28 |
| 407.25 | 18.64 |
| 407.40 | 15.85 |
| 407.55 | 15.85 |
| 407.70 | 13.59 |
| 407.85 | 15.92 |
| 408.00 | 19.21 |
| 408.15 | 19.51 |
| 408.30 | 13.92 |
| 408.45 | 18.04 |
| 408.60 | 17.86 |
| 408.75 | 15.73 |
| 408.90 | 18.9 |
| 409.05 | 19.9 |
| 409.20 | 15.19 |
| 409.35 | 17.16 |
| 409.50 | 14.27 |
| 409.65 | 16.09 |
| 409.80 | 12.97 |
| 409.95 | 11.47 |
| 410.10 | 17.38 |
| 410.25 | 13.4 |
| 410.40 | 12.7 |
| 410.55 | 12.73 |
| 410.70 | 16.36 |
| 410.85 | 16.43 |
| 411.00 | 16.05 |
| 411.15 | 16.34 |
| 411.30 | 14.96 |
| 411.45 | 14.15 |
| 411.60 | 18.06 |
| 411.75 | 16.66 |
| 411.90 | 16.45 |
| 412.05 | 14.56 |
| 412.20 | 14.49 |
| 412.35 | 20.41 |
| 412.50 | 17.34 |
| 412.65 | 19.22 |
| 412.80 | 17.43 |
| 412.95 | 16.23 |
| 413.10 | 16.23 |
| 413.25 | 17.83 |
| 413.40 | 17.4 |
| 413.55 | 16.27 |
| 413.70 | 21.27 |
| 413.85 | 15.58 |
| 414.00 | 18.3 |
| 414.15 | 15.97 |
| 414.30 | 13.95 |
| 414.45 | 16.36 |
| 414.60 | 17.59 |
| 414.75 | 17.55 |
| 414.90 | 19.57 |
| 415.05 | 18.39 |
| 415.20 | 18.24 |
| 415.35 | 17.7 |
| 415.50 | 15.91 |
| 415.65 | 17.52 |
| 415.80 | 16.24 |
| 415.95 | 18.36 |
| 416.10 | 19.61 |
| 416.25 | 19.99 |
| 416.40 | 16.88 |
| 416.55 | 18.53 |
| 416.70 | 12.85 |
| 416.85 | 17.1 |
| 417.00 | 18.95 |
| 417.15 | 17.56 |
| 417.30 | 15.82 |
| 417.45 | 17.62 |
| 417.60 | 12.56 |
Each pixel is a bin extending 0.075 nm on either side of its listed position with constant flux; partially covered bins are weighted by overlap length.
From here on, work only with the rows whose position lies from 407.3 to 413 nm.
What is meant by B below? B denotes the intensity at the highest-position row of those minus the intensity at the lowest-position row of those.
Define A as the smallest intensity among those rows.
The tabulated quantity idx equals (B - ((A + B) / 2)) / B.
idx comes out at -15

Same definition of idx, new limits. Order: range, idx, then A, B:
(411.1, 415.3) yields -3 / 13.95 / 1.9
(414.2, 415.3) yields -1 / 13.95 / 4.3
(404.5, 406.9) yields -46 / 12.02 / 0.1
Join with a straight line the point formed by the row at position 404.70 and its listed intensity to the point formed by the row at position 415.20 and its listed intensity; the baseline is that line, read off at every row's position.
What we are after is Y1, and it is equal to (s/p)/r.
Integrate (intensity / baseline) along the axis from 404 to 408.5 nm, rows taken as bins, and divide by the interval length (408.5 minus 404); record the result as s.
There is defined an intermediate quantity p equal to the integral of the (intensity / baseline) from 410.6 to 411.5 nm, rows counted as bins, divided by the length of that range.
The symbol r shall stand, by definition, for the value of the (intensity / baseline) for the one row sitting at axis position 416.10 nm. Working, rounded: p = 0.83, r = 1.08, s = 0.83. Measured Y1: 0.92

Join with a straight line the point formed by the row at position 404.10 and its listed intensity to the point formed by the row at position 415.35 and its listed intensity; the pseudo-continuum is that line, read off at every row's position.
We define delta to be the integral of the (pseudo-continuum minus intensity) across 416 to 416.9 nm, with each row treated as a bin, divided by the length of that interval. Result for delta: 0.1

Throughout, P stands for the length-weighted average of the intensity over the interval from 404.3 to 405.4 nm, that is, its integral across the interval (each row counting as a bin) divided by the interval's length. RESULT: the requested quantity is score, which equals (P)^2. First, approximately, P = 15.9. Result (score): 252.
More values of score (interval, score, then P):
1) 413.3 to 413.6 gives 288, 17.0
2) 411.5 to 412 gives 282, 16.8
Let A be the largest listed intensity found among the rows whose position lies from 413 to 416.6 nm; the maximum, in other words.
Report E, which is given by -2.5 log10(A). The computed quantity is -3.32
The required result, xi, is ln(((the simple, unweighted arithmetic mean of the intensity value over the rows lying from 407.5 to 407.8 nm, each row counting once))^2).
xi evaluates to 5.38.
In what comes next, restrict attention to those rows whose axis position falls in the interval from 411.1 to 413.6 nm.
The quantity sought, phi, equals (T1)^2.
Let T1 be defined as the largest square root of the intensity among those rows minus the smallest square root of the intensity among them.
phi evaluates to 0.6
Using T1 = 0.76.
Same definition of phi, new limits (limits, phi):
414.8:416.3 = 0.2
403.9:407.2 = 1.3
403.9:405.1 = 0.8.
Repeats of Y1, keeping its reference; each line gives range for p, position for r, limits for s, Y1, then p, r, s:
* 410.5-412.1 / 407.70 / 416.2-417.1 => 1.61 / 0.84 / 0.71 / 0.96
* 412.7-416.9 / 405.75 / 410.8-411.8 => 1.05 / 0.95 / 0.86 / 0.86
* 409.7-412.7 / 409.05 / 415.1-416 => 1.10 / 0.83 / 1.05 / 0.95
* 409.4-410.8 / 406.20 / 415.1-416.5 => 1.55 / 0.75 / 0.84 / 0.98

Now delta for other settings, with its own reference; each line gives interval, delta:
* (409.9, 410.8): 3.8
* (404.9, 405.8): 1.9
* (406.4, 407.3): 2.3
